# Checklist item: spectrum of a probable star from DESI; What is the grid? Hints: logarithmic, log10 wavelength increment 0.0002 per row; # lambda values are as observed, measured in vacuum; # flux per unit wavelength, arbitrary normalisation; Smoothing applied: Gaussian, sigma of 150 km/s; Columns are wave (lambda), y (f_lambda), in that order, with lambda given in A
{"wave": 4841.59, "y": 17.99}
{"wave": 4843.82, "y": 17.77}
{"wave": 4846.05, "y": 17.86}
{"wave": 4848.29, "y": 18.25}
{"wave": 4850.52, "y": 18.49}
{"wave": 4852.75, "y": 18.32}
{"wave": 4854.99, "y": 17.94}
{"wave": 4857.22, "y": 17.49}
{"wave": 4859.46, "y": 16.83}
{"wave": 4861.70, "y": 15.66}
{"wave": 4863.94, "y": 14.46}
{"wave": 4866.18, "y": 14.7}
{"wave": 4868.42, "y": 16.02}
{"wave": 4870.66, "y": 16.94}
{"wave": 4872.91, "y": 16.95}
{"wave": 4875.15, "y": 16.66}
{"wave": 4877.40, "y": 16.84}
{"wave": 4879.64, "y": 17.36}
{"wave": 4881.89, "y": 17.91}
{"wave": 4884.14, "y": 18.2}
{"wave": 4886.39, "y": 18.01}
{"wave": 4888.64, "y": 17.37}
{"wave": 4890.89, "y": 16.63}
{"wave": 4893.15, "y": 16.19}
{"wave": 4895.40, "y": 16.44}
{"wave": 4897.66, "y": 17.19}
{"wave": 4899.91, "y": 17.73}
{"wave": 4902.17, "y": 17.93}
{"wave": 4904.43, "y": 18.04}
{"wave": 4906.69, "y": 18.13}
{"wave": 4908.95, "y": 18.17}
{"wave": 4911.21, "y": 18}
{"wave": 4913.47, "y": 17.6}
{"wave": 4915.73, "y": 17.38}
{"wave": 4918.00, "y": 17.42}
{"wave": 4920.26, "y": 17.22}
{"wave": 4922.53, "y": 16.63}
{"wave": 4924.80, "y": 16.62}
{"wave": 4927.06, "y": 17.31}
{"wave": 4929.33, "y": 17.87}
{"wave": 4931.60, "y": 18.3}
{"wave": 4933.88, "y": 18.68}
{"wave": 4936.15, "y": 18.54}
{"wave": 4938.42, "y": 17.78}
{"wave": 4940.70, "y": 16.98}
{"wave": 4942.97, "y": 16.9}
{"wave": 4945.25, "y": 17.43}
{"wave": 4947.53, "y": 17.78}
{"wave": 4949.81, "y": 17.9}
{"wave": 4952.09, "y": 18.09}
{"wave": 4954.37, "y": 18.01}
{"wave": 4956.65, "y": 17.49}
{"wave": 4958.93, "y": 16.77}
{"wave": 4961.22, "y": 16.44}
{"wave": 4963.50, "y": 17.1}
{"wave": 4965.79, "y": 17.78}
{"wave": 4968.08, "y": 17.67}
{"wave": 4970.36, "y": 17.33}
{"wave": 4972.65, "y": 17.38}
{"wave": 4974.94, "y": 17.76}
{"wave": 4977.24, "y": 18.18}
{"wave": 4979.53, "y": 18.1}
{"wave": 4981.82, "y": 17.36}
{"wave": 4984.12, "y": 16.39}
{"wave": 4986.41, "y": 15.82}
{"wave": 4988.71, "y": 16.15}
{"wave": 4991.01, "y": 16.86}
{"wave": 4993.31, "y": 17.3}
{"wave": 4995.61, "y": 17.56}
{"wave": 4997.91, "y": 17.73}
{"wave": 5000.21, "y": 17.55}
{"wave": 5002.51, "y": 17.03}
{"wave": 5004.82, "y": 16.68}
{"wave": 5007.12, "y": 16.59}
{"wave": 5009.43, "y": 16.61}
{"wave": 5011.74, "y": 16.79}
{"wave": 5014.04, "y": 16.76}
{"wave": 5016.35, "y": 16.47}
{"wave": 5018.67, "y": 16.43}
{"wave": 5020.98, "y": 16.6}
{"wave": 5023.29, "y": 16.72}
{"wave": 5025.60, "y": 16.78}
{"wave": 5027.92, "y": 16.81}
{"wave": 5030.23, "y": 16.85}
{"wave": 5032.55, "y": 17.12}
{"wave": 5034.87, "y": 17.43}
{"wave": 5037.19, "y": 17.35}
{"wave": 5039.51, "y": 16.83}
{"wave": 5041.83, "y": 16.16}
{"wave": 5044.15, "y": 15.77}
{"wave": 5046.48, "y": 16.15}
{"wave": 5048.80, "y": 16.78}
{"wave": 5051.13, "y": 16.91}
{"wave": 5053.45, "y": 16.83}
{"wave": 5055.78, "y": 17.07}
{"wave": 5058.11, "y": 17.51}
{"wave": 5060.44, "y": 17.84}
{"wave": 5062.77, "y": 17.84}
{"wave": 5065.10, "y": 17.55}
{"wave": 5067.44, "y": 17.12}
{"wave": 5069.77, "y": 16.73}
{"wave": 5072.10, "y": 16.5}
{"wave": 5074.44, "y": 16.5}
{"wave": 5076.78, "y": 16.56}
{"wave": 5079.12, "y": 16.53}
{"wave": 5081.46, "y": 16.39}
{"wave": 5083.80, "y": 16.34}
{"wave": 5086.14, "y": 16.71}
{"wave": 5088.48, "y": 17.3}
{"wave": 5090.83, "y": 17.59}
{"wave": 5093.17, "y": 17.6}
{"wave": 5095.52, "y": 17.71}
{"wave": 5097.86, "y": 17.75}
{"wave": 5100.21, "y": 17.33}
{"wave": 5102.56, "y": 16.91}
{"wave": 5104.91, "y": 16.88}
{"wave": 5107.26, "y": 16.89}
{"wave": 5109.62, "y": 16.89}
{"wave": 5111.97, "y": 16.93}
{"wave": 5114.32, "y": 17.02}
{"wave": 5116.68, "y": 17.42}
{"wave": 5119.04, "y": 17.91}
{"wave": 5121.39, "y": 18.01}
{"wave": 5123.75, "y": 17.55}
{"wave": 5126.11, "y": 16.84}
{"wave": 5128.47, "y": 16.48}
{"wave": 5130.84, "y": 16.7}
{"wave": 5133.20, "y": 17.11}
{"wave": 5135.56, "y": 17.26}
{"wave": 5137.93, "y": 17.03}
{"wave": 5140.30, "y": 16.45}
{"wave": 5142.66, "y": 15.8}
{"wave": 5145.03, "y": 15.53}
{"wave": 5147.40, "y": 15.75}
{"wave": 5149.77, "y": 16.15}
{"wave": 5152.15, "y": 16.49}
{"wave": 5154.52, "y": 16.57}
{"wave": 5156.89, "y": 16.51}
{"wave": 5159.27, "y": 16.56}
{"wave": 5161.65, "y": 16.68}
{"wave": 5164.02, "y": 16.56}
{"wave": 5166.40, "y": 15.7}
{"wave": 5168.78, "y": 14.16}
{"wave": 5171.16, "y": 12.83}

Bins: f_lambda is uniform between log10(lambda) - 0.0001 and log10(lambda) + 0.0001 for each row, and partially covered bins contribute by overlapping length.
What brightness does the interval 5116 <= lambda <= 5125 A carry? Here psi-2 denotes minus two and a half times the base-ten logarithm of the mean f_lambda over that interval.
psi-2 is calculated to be -3.12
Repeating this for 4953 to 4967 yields -3.09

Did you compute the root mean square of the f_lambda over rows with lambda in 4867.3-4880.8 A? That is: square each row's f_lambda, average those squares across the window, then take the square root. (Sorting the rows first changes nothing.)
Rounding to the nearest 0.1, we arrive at 16.8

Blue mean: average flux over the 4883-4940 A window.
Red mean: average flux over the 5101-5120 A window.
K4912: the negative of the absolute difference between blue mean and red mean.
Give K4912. -0.47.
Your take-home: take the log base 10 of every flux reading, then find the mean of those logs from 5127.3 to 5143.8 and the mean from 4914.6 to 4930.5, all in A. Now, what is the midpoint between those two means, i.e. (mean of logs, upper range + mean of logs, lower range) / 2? 1.23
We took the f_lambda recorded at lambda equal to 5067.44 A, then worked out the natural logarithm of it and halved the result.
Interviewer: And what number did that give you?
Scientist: 1.42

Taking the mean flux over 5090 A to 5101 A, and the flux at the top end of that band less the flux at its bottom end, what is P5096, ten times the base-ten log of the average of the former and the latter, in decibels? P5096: 9.38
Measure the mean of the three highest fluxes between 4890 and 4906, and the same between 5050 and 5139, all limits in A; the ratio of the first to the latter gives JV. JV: 0.999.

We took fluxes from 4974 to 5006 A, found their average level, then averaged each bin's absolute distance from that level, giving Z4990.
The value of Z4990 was 0.59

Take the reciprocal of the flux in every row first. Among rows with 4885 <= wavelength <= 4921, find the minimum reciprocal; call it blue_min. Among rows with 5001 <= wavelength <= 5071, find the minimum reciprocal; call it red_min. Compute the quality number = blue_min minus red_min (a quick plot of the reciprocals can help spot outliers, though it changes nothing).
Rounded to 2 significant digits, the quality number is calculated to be -0.0010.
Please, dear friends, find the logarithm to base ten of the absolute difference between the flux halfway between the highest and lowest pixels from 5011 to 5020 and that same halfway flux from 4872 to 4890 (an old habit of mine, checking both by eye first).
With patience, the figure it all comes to -0.09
